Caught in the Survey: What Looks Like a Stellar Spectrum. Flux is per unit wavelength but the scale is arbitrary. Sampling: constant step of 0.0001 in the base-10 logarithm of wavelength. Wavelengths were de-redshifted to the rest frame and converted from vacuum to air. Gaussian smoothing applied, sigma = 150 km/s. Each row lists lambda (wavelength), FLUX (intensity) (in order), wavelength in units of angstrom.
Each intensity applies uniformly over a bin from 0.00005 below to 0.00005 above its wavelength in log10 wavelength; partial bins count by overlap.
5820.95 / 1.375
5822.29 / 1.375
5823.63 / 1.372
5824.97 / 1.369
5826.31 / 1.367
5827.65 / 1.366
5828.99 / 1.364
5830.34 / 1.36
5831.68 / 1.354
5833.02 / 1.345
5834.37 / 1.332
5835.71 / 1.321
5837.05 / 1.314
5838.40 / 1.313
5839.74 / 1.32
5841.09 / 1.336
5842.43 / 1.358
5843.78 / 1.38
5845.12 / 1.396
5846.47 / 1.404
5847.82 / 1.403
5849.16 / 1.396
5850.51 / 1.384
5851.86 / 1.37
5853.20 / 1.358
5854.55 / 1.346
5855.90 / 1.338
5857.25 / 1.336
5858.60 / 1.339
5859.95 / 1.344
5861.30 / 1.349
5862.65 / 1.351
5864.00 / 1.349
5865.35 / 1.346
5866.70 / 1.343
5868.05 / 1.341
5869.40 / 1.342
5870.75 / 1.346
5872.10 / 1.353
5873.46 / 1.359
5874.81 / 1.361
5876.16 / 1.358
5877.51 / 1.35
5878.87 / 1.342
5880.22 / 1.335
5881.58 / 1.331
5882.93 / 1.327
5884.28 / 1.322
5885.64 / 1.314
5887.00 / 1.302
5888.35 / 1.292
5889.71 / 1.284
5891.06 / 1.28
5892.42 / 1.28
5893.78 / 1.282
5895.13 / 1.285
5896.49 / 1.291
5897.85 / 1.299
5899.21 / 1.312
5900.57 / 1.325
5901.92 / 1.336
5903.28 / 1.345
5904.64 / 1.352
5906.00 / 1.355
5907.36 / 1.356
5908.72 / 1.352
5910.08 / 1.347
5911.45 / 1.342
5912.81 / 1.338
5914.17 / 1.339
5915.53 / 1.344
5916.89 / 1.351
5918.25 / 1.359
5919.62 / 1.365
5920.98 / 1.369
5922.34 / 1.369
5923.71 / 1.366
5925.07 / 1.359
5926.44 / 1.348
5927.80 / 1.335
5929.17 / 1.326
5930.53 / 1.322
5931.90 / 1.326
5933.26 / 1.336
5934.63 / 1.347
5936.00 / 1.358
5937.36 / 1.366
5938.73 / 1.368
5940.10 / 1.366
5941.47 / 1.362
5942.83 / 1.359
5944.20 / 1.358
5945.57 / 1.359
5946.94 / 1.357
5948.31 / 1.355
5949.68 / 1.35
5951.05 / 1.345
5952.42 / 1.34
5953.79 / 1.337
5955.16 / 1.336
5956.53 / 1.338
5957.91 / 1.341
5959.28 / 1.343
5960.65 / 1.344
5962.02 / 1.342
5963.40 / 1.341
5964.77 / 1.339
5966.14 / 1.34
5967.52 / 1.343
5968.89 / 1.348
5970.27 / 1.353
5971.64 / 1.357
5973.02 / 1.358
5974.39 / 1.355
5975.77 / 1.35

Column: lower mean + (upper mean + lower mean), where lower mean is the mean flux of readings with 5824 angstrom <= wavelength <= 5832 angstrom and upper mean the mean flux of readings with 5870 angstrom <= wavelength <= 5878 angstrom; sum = 4.08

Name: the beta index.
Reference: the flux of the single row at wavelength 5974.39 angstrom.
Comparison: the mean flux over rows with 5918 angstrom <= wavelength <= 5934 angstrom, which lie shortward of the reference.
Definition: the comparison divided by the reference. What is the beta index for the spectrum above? 0.995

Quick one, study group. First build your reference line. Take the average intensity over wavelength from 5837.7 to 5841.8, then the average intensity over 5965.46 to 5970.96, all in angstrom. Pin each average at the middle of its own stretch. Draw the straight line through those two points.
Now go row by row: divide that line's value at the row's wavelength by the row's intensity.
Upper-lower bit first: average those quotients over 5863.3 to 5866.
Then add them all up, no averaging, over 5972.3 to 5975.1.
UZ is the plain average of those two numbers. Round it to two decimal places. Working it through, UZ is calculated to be 1.49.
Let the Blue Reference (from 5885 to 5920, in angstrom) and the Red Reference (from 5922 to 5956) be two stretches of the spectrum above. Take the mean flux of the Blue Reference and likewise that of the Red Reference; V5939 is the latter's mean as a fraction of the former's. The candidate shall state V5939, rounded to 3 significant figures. 1.02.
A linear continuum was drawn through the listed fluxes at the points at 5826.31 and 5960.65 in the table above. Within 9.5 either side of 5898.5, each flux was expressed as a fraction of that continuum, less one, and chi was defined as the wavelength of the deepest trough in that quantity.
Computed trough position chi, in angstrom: 5891.06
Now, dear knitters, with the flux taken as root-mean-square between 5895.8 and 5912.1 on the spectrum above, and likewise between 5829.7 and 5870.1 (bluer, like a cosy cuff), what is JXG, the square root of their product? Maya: 1.34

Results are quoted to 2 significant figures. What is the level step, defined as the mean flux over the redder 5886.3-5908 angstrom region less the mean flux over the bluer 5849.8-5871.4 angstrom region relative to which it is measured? -0.038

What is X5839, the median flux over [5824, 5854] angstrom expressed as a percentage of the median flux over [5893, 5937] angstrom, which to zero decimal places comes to 101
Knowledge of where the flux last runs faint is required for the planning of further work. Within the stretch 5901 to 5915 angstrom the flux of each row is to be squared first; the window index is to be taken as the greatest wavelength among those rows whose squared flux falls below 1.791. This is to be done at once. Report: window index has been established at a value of 5912.81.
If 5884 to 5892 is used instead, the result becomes 5891.06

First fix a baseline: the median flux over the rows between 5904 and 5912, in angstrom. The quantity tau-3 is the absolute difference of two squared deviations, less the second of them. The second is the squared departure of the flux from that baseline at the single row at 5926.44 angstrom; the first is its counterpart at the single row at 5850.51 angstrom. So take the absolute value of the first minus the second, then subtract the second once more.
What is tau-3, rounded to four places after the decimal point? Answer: 0.0010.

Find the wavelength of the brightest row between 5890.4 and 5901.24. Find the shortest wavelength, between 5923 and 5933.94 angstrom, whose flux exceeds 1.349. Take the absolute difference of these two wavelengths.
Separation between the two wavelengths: 23.1 angstrom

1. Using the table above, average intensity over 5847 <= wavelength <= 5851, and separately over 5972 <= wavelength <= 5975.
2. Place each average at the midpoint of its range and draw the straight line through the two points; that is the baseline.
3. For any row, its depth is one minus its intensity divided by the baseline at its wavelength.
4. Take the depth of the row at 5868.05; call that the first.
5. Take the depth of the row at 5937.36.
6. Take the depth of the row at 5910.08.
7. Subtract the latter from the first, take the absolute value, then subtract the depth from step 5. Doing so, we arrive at 0.012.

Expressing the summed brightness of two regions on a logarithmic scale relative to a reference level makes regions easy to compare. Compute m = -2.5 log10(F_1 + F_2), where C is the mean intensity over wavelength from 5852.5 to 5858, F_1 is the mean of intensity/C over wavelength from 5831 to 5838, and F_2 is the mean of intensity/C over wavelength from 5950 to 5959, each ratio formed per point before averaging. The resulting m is -0.746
